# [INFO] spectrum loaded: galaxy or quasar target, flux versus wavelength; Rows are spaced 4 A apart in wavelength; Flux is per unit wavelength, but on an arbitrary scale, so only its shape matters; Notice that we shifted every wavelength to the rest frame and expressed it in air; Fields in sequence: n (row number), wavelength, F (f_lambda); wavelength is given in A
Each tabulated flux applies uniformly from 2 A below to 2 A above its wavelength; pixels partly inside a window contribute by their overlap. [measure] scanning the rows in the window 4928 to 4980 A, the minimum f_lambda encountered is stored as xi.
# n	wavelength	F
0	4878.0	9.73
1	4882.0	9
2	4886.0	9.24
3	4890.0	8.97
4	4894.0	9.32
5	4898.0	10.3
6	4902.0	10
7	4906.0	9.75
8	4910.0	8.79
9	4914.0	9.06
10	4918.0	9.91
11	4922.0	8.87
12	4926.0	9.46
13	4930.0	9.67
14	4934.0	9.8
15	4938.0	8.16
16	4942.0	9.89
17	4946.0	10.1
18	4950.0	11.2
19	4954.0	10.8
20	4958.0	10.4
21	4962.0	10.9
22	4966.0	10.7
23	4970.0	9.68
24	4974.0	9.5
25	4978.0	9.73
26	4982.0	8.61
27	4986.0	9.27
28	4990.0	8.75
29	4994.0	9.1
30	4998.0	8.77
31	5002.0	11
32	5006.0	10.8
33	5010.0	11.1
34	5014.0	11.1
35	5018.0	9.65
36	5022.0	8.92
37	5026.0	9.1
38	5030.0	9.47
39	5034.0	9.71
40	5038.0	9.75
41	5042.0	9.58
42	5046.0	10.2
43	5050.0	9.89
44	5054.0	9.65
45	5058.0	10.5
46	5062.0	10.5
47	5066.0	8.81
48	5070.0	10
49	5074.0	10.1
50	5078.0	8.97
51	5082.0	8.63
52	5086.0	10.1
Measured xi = 8.16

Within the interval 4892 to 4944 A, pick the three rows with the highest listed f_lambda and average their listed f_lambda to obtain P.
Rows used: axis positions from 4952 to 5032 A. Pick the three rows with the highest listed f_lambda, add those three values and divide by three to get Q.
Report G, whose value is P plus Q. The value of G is 21.1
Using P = 10.1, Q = 11.1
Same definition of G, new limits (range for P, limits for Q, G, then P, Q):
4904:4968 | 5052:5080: 21.3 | 11.0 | 10.4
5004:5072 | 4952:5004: 21.9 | 11.0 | 10.9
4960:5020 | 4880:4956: 21.8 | 11.1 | 10.8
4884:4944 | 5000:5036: 21.1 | 10.1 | 11.1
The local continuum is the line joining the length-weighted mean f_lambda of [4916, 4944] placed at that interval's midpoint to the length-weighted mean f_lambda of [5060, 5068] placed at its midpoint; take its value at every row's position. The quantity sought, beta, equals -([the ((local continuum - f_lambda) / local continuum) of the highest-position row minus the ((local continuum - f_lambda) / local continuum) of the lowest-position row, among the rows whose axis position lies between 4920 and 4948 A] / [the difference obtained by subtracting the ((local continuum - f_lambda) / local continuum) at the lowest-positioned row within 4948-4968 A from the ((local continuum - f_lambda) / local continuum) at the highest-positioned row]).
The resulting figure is 2.2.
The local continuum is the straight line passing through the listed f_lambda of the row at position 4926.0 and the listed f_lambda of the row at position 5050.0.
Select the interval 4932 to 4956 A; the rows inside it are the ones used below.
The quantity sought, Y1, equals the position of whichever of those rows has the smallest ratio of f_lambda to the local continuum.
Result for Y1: 4938.0 A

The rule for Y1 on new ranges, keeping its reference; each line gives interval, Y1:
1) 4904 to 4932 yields 4910.0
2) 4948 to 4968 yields 4958.0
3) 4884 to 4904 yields 4890.0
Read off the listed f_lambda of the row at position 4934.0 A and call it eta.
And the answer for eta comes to 9.8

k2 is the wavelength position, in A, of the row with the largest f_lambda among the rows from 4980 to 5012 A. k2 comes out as 5010.0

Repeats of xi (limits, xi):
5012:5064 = 8.92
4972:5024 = 8.61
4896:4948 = 8.16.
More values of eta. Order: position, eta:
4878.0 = 9.73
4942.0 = 9.89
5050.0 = 9.89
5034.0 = 9.71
